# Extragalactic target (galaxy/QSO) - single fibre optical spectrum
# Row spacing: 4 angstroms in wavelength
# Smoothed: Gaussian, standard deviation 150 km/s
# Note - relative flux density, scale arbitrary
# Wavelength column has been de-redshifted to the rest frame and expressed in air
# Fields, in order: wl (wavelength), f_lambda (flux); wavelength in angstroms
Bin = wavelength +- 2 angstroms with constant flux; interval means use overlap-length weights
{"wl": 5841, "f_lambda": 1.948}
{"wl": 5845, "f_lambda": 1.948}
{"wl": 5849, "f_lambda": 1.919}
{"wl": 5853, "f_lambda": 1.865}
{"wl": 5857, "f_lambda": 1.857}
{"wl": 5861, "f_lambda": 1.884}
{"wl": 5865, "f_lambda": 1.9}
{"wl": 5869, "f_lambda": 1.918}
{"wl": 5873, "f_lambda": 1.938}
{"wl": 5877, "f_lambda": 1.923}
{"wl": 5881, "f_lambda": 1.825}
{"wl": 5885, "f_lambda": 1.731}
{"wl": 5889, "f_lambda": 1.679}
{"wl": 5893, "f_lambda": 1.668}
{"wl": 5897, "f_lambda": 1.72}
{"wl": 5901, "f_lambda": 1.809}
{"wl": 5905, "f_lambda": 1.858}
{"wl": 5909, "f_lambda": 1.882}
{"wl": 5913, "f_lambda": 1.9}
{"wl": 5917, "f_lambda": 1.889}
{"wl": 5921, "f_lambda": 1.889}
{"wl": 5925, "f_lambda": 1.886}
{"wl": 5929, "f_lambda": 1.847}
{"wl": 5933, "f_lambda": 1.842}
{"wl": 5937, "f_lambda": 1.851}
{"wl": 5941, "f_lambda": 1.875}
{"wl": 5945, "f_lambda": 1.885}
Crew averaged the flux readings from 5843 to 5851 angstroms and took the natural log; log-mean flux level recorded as 0.66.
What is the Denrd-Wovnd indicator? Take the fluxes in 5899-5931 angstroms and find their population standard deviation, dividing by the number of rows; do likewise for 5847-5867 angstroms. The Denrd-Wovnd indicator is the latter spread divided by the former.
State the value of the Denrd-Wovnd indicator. 0.8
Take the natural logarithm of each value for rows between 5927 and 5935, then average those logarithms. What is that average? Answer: 0.612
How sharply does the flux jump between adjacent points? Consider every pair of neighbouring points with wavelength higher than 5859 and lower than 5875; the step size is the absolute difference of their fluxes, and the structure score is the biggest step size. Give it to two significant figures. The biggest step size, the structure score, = 0.020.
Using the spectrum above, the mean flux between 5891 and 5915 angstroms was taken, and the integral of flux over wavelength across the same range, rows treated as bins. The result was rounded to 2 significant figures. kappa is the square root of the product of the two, 8.8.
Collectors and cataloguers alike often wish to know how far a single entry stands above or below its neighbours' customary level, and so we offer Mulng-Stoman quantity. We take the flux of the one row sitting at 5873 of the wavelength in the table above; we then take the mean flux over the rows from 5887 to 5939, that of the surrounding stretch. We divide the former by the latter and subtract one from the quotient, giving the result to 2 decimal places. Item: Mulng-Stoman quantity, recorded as 0.06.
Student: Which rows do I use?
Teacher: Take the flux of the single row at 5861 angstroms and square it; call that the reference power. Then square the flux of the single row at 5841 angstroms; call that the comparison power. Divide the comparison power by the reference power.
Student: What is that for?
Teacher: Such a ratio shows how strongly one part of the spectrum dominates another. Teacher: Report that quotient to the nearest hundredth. 1.07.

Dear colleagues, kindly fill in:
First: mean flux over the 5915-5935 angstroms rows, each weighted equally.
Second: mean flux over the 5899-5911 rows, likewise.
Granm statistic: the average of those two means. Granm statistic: 1.86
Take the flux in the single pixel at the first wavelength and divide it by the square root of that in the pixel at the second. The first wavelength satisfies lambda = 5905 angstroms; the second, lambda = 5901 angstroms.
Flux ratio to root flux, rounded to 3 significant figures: 1.38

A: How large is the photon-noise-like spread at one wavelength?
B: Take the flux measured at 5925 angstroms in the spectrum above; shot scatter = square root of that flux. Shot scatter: 1.373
